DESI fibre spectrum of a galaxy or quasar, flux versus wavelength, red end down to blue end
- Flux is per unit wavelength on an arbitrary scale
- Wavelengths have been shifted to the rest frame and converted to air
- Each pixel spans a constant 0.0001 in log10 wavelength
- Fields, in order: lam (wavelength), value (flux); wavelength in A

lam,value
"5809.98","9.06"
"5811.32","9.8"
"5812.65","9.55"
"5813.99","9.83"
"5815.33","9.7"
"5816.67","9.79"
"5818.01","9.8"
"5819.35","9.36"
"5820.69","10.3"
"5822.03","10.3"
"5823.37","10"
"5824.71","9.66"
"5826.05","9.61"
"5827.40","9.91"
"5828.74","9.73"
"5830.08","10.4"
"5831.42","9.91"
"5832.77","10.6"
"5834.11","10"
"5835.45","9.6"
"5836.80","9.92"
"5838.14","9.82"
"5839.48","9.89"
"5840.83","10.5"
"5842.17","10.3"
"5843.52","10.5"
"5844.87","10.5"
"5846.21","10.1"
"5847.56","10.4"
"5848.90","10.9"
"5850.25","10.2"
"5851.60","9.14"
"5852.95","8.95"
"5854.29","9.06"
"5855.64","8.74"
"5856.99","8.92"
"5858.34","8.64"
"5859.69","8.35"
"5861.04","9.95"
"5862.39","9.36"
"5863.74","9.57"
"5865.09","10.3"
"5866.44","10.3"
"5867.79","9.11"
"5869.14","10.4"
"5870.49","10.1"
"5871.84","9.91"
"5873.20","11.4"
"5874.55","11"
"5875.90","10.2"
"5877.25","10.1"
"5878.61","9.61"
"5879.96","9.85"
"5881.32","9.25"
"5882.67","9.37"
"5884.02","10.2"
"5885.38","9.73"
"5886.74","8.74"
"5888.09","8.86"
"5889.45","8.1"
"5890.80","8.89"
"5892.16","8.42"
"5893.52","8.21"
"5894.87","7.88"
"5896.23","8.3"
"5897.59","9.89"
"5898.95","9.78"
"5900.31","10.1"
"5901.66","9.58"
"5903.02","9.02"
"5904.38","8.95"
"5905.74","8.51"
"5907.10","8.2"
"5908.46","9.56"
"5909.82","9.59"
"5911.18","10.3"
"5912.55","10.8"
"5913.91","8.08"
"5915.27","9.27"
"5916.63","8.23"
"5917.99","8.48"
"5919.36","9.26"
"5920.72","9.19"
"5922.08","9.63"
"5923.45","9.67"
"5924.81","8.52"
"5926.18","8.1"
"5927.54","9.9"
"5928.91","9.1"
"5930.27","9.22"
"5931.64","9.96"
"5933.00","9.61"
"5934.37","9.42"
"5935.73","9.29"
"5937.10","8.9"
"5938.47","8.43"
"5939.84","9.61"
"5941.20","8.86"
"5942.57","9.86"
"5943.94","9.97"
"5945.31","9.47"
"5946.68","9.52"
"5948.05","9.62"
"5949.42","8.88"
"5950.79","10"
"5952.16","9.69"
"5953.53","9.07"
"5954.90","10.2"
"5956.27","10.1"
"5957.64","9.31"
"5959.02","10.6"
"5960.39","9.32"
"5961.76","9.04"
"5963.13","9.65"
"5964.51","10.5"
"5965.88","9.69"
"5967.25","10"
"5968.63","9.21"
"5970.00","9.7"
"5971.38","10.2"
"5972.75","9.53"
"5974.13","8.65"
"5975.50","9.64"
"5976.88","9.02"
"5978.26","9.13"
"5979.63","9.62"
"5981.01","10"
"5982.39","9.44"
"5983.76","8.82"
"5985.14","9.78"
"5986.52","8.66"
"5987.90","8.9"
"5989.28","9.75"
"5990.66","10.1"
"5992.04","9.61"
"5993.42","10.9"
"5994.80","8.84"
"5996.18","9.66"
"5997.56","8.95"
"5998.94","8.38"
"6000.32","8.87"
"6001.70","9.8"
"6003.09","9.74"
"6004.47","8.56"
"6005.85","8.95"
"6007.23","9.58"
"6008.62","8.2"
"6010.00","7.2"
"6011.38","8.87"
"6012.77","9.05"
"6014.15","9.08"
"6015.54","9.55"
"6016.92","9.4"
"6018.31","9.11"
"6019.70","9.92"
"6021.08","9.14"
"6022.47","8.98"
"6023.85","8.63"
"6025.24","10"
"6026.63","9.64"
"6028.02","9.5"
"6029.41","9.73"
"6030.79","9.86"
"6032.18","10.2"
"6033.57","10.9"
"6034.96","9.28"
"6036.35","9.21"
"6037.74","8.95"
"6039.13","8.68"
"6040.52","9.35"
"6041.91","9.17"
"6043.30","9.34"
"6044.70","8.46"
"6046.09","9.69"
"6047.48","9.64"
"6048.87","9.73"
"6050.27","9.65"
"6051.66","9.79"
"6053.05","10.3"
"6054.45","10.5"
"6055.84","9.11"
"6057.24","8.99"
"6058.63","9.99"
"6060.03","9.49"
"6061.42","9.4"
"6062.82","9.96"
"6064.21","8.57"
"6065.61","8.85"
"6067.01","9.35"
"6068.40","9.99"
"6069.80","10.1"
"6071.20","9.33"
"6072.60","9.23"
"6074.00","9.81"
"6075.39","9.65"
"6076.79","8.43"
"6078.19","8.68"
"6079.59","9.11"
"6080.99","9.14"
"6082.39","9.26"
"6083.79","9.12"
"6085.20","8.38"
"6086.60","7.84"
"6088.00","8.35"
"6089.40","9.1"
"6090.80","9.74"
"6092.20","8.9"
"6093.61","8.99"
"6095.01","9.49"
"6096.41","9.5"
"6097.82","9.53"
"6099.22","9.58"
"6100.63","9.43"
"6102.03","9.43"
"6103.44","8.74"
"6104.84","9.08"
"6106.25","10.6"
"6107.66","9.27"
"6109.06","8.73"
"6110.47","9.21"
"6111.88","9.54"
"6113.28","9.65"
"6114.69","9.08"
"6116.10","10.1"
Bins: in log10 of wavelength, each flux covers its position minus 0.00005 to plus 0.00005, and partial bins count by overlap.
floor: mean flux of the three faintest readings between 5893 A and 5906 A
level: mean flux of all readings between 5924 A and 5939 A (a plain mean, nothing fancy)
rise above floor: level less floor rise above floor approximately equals 1.0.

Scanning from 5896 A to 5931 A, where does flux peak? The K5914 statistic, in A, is 5912.55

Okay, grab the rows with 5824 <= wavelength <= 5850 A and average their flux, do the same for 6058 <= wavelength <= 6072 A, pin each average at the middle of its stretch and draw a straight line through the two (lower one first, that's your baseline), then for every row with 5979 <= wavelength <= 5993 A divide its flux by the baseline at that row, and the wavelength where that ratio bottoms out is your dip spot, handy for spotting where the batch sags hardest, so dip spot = 5986.52 A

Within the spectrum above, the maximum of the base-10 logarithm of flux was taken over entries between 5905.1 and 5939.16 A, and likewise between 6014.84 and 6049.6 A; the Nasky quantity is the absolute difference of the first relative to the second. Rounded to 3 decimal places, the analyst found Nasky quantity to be 0.004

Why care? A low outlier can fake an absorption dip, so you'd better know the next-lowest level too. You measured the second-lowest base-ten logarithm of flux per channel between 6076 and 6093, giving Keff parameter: 0.922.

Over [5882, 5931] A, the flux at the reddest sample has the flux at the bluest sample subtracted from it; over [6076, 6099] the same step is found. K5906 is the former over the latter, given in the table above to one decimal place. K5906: -0.1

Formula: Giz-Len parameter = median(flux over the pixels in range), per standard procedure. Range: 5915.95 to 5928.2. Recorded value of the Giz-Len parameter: 9.2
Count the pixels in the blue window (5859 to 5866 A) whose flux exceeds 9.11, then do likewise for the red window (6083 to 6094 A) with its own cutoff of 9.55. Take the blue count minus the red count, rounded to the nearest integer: 3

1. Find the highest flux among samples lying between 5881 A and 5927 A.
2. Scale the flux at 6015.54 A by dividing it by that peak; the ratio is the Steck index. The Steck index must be 0.88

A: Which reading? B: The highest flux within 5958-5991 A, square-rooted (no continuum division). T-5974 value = 3.26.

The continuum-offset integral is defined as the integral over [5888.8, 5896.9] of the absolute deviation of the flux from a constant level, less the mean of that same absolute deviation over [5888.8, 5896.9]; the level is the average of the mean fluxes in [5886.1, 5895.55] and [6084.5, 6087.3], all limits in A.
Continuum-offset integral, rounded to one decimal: 1.7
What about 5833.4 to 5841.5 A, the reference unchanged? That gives 11.9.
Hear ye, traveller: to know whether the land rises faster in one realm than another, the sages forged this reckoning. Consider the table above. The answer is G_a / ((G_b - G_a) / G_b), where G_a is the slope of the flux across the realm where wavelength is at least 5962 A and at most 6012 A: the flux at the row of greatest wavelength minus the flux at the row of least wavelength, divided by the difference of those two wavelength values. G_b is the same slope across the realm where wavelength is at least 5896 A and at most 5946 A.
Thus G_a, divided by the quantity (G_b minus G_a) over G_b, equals -0.010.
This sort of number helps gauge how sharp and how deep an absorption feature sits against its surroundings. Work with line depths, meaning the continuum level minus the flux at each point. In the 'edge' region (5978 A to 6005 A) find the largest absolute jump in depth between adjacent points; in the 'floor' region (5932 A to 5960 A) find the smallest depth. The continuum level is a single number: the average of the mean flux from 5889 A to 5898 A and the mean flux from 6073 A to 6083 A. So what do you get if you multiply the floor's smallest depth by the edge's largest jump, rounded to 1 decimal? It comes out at -3.6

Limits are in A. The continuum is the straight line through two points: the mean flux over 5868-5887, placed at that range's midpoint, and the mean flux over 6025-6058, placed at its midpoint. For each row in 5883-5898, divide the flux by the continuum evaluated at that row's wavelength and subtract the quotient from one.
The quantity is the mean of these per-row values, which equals 0.11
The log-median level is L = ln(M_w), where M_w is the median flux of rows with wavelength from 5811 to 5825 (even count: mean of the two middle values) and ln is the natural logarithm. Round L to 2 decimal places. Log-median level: 2.28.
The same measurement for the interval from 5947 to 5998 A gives 2.26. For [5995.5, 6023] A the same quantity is 2.20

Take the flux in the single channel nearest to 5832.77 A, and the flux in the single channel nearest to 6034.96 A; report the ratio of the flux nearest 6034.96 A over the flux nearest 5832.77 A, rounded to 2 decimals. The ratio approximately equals 0.88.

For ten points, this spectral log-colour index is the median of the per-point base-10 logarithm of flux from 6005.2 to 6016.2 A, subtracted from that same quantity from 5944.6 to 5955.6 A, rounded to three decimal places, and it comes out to 0.027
